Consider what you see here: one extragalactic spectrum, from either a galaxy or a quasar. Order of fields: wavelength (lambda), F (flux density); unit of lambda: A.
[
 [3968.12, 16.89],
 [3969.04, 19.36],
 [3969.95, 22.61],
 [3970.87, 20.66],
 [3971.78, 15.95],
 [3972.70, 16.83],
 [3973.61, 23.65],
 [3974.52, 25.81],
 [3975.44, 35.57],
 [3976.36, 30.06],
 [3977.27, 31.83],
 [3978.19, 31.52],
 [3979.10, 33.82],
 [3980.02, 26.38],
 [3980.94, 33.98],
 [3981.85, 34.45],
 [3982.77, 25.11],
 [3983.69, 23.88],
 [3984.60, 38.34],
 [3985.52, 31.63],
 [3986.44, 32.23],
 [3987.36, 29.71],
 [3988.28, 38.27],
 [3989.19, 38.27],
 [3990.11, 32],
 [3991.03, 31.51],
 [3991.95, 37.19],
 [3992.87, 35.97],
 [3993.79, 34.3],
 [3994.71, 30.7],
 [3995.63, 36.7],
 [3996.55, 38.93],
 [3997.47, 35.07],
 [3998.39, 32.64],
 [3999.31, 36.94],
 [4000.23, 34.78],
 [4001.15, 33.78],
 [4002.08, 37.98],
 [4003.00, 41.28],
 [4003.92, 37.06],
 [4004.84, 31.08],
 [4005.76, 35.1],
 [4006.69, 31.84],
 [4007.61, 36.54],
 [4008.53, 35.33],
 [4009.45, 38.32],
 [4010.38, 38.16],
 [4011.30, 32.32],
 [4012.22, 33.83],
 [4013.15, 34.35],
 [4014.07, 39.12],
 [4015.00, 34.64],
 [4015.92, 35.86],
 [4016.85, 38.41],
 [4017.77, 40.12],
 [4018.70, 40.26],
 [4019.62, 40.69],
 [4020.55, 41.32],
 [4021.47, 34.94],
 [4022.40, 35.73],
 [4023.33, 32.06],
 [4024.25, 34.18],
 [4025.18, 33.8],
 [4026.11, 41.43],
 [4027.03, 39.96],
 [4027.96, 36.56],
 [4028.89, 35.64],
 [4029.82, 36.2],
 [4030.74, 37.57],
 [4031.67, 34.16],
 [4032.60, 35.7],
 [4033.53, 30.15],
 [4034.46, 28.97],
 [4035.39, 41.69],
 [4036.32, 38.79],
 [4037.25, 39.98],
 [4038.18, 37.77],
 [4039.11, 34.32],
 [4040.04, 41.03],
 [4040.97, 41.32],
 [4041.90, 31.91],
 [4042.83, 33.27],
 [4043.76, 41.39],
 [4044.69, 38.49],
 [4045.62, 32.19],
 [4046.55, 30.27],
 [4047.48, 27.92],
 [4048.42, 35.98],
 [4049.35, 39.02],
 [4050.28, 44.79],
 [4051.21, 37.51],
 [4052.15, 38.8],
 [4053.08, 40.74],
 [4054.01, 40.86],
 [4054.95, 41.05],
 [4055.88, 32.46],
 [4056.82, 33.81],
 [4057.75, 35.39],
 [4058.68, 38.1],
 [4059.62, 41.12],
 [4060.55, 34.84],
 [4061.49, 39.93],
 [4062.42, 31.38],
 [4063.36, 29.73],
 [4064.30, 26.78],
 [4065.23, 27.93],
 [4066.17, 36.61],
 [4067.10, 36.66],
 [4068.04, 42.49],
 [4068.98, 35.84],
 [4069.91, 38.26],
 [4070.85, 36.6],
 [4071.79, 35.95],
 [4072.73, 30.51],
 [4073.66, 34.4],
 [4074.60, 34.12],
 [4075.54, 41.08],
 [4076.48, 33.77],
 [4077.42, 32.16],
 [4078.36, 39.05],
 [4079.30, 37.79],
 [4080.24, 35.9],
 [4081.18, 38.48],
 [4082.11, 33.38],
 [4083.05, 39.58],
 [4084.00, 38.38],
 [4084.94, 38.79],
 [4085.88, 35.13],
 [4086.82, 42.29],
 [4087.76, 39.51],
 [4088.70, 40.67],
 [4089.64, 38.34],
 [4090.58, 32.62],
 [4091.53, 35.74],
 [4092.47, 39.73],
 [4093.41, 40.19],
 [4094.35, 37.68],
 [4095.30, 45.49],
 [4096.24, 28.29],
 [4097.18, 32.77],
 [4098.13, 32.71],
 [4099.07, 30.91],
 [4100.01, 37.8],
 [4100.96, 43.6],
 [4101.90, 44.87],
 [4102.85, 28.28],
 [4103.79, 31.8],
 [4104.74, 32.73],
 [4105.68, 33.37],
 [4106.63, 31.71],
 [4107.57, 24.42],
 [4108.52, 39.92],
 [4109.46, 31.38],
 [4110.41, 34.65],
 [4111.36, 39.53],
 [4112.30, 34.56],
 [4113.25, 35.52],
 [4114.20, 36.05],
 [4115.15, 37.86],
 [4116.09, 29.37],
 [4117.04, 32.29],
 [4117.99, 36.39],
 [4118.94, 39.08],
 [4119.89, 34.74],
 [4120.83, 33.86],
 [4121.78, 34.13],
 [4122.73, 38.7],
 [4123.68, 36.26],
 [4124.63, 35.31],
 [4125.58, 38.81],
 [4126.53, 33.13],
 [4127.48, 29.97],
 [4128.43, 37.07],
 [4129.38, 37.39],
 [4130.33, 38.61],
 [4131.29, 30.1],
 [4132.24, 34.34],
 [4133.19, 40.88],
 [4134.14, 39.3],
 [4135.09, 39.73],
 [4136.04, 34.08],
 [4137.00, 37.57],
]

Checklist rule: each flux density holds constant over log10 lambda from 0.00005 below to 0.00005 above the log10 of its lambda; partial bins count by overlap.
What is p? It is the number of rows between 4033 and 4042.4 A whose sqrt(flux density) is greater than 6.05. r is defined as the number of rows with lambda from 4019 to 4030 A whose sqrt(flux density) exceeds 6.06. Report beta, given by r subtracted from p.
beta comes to 2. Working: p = 6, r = 4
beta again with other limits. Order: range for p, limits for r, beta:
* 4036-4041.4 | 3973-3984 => 5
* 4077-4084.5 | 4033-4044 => -2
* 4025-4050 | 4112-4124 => 9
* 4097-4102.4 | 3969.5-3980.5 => 3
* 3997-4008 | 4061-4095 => -13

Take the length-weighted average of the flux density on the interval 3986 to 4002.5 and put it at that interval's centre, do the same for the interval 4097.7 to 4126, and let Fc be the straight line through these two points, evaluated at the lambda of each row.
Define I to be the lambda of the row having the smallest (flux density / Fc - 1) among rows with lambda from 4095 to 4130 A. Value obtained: 4107.57 A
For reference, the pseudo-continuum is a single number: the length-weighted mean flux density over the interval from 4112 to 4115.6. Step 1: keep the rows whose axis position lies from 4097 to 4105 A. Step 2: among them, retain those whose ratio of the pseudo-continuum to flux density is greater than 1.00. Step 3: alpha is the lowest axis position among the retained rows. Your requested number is 4097.18 A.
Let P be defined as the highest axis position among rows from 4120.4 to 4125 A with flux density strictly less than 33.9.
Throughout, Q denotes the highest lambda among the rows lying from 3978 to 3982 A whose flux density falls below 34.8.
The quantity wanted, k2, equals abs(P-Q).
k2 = 139.0 A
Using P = 4120.83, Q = 3981.85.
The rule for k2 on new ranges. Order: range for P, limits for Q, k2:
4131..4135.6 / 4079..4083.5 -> 49.2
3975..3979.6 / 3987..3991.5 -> 11.9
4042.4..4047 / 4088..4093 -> 44.0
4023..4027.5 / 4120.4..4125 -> 96.6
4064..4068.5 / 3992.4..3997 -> 70.5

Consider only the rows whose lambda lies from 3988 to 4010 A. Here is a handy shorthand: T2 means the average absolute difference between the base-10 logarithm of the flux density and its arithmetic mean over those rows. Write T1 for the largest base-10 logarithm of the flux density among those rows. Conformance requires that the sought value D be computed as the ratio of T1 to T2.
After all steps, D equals 57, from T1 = 1.62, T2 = 0.028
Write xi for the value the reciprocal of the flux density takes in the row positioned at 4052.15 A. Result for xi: 0.0258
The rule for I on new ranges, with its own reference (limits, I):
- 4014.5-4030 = 4023.33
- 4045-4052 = 4047.48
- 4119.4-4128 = 4127.48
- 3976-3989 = 3983.69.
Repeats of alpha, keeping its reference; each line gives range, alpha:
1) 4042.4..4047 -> 4042.83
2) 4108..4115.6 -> 4109.46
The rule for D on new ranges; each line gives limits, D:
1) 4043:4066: 31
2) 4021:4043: 46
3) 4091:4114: 31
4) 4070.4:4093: 52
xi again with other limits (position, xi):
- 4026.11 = 0.0241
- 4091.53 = 0.0280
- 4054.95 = 0.0244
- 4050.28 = 0.0223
